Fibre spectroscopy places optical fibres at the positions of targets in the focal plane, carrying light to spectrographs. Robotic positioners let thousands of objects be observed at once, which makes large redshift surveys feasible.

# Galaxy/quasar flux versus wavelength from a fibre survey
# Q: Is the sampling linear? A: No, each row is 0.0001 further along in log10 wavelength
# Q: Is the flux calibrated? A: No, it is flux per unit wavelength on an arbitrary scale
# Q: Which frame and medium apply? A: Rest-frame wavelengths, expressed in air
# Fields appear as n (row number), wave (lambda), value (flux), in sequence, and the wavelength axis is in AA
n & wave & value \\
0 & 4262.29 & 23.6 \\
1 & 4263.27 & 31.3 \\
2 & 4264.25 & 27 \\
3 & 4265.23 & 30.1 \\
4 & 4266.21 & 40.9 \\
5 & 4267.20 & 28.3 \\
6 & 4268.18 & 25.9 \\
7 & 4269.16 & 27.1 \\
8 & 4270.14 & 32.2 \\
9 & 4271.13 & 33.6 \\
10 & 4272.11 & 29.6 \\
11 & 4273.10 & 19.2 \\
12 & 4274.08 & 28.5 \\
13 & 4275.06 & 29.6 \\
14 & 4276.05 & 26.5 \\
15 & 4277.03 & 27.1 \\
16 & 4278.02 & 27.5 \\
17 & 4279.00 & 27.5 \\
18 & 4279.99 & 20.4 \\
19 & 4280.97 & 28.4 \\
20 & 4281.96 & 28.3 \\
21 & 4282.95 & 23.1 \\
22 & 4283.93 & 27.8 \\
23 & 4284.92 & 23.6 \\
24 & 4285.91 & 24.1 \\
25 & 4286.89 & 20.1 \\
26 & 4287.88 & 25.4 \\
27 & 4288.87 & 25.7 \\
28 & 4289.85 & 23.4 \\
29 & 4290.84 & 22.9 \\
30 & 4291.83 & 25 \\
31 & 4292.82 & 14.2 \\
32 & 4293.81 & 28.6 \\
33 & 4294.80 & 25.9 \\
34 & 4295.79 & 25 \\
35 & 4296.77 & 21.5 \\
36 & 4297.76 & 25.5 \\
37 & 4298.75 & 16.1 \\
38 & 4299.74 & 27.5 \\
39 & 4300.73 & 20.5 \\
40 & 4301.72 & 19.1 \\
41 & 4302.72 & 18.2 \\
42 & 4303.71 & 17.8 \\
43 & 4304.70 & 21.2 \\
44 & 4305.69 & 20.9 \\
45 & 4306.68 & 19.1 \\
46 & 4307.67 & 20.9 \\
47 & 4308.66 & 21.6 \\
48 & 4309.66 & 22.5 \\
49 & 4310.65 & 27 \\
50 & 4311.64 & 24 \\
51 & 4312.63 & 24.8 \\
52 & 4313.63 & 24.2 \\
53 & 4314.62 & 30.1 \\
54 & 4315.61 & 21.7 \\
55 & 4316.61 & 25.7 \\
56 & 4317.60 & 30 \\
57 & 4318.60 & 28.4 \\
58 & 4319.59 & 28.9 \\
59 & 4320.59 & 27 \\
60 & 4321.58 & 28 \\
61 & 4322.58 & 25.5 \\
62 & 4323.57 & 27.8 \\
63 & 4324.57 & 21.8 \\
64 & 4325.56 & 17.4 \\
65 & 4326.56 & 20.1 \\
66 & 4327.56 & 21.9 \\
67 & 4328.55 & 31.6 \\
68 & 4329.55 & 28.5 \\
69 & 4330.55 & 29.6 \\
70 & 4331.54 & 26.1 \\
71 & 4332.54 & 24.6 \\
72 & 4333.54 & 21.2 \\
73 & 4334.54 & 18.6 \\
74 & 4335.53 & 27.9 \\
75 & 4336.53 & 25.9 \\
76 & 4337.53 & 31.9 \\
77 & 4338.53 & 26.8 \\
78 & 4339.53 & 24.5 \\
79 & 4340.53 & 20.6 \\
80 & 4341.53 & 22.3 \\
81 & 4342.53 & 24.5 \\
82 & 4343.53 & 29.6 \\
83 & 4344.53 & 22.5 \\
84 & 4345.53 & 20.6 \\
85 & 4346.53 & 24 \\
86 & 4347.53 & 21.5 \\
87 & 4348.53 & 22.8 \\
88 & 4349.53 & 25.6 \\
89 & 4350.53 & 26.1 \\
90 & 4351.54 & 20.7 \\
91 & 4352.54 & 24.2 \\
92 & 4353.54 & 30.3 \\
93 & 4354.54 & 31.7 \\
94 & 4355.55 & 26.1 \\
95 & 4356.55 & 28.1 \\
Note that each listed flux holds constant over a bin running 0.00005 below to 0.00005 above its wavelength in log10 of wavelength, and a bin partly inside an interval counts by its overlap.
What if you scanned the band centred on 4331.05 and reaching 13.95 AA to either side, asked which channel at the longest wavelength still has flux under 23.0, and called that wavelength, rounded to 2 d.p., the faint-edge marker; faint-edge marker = 4344.53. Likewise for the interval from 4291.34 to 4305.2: 4304.70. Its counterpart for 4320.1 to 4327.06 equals 4326.56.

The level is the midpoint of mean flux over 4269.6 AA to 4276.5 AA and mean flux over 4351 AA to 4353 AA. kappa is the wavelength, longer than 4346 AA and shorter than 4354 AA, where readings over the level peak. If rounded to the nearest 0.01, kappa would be 4353.54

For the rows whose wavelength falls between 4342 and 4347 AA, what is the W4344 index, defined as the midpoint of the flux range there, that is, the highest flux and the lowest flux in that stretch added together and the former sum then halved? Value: 25.1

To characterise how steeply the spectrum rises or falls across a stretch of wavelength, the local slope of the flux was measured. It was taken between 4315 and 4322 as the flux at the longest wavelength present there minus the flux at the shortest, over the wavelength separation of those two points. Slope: 1.1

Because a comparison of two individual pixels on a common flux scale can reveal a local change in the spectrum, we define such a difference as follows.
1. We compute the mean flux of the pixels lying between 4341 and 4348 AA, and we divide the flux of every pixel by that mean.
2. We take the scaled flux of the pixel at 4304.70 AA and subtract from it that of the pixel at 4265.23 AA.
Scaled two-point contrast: -0.38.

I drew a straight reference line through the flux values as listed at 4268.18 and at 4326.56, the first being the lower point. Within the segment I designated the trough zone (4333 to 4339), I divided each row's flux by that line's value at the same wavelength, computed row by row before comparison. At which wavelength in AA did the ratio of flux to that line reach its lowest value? 4334.54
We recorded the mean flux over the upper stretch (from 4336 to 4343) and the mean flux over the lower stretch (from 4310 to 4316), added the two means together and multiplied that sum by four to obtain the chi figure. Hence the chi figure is 202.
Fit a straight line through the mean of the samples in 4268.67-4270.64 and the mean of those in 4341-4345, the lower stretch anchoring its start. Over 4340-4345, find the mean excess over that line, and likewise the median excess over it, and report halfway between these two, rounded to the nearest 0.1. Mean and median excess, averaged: -1.5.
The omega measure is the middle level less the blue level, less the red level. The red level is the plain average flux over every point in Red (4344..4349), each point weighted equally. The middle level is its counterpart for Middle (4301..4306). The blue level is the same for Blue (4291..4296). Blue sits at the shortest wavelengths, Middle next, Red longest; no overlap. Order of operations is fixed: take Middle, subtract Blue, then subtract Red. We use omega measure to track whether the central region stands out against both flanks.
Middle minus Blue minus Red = -27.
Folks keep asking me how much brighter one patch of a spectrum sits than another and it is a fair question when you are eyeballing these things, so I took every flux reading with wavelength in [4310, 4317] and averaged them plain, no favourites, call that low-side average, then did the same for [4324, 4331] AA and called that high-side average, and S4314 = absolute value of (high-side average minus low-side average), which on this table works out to 0.9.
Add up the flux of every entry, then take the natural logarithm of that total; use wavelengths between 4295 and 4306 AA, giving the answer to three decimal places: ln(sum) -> 5.452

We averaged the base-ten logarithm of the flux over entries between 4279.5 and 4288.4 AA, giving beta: 1.387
